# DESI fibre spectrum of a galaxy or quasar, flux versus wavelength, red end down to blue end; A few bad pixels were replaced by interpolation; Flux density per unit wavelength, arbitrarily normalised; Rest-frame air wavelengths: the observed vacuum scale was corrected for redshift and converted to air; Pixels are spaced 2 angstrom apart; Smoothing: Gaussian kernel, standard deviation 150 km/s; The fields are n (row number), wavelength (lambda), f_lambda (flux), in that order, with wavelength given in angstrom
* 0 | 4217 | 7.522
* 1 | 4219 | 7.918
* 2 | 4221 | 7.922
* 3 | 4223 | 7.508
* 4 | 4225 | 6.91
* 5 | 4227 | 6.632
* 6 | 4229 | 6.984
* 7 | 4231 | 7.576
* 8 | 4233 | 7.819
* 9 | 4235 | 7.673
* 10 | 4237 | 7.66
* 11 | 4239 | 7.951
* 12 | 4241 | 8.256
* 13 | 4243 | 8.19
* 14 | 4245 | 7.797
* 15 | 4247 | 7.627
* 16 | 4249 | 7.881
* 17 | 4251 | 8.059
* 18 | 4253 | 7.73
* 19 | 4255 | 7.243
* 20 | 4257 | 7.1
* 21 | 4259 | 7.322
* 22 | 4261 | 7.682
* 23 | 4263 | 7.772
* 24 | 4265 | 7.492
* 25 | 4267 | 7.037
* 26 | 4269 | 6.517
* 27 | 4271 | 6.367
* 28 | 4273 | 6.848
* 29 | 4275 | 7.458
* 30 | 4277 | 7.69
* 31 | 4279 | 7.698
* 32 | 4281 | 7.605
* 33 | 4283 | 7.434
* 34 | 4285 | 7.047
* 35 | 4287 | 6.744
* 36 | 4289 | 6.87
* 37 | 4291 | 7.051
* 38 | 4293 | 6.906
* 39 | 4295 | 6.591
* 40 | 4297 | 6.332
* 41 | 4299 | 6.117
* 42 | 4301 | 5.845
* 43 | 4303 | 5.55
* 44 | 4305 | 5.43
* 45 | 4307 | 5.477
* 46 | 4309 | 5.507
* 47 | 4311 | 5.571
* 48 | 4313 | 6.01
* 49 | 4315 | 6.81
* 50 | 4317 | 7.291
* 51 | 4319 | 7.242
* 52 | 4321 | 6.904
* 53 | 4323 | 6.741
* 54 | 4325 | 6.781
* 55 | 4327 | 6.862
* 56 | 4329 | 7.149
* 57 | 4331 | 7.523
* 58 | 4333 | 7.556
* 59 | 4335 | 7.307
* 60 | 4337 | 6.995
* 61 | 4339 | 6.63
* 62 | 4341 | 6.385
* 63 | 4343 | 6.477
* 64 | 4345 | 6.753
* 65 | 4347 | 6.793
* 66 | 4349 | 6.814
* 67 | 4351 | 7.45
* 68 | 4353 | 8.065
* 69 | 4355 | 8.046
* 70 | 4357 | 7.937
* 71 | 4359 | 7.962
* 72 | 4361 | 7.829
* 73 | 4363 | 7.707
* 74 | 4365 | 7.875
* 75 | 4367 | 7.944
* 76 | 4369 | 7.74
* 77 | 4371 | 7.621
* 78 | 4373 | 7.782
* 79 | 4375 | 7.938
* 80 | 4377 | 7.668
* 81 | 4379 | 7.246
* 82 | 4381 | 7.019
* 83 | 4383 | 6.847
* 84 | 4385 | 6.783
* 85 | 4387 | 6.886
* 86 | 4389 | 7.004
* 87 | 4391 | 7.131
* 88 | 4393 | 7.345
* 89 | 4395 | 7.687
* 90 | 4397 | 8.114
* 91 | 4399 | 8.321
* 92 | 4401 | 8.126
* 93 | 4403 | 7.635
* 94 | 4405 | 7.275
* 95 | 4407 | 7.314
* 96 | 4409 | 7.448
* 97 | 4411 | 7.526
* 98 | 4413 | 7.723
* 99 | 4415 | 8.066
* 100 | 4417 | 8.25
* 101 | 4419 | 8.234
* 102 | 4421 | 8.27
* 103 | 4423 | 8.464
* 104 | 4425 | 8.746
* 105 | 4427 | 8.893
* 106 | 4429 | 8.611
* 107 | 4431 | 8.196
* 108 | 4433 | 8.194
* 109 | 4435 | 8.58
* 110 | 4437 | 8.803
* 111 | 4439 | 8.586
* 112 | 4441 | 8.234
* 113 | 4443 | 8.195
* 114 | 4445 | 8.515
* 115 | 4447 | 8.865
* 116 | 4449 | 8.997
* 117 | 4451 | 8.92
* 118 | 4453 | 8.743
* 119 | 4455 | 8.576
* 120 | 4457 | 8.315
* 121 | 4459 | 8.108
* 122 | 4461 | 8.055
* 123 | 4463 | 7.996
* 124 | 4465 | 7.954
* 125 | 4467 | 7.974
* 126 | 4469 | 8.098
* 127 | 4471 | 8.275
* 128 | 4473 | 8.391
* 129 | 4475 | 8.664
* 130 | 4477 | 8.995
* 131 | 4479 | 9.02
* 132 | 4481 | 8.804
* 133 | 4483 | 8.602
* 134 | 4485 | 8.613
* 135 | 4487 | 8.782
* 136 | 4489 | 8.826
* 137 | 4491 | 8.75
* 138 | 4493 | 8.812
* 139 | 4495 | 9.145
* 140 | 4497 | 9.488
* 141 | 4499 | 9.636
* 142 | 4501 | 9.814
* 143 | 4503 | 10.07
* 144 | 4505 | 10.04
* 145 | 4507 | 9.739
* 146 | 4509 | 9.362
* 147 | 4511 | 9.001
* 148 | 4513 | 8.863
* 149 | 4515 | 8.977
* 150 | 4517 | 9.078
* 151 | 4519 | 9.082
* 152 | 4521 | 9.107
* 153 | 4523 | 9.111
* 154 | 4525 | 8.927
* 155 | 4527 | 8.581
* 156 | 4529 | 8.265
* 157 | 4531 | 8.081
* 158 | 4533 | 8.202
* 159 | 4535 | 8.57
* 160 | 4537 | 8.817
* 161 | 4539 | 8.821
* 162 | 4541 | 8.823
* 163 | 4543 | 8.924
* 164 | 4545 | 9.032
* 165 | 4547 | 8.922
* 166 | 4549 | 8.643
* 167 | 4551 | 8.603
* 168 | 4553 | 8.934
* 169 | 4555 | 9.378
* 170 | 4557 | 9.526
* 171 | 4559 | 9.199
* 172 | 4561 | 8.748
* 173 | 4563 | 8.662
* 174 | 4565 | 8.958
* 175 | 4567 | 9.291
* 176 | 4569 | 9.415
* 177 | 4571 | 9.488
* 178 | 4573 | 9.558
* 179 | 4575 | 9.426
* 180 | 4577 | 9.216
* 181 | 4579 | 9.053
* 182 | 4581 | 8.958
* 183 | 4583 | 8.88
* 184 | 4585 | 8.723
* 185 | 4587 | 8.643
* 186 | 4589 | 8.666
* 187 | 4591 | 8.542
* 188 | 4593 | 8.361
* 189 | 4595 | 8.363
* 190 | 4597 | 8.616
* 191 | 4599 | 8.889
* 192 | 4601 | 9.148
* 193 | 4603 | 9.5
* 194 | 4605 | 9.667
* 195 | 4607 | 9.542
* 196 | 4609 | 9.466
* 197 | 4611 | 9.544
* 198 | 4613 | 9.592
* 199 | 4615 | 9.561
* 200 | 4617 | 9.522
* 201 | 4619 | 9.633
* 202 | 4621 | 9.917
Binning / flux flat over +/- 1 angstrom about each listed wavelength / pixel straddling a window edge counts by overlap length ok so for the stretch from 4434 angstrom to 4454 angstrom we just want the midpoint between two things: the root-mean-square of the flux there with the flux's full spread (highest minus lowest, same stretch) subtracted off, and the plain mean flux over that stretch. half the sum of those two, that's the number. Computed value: 8.2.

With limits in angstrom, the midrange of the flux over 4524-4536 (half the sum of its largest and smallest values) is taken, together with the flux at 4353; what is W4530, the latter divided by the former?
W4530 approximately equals 0.948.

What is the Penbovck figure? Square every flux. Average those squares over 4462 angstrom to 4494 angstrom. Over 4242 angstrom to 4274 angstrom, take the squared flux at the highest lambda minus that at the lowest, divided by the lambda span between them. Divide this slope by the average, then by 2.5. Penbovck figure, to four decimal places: -0.0037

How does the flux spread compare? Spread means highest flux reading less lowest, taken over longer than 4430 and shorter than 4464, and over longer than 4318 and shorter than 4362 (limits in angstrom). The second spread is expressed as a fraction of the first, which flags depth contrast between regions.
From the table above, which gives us 1.68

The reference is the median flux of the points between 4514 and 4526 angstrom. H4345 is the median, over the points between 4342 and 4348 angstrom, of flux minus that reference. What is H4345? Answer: -2.33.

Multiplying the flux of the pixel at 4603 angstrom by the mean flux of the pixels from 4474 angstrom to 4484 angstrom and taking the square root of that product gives 9.2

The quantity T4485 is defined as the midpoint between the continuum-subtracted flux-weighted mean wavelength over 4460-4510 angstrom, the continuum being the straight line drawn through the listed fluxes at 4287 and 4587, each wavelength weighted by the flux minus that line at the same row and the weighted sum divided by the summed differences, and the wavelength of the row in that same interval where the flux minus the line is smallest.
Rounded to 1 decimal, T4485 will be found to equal 4479.1 angstrom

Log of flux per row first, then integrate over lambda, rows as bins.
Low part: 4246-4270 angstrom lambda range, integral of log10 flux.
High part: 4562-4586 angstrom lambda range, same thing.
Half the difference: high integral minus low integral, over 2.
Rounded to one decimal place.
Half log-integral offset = 1.1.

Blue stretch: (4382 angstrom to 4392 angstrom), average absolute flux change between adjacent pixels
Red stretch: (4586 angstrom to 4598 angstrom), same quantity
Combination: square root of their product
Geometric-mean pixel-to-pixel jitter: 0.11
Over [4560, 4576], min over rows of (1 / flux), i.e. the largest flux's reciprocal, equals 0.105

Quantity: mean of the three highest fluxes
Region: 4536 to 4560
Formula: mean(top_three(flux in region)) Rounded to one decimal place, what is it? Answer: 9.4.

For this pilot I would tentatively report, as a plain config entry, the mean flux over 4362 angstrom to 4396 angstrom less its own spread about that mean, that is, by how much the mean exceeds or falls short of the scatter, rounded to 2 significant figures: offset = 7.0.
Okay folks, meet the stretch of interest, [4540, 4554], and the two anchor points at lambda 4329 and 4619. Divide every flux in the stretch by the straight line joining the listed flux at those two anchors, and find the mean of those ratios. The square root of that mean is 0.99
